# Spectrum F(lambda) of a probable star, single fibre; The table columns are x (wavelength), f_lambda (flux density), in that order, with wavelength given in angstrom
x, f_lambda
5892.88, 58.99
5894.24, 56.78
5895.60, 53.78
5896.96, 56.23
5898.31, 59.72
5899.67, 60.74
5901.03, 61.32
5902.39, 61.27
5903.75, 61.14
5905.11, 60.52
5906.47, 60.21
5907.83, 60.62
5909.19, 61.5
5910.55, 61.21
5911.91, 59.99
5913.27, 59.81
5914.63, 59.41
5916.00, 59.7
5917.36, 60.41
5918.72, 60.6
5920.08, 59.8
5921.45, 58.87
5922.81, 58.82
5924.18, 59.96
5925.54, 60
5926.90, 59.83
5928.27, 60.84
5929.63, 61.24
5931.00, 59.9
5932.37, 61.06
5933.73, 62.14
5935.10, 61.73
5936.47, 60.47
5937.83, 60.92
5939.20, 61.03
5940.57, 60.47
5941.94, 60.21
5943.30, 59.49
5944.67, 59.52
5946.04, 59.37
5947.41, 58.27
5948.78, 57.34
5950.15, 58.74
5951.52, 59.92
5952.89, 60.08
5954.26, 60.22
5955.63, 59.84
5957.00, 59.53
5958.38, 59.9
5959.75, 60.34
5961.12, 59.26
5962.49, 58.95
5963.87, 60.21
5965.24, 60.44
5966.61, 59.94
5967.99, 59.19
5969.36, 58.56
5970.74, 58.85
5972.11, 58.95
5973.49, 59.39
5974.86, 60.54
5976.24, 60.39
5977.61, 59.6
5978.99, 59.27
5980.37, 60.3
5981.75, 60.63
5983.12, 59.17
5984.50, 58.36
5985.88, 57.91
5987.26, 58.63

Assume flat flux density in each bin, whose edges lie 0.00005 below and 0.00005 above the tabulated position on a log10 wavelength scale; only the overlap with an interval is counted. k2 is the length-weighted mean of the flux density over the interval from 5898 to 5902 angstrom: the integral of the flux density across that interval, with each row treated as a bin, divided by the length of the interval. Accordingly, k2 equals 60.7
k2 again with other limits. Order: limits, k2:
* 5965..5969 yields 59.7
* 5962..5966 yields 59.9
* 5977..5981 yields 59.6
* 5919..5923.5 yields 59.2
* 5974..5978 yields 60.3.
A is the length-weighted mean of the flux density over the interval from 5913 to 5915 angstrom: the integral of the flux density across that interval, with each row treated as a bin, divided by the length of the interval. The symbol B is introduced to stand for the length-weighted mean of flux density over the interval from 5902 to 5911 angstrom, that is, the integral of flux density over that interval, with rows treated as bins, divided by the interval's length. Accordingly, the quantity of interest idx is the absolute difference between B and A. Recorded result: 1.3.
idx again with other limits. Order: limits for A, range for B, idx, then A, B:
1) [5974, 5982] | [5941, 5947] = 0.4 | 60.1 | 59.7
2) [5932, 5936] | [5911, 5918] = 1.7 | 61.6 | 59.9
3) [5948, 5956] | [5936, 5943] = 1.3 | 59.3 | 60.6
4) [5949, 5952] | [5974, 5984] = 1.0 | 59.0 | 60.0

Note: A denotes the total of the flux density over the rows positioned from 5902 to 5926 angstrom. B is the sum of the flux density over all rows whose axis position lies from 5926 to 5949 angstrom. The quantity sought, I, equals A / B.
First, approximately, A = 1084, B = 1024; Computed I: 1.06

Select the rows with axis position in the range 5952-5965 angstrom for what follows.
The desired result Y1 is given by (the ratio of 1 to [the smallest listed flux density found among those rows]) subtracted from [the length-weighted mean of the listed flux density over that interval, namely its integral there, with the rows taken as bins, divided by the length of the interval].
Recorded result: 59.8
